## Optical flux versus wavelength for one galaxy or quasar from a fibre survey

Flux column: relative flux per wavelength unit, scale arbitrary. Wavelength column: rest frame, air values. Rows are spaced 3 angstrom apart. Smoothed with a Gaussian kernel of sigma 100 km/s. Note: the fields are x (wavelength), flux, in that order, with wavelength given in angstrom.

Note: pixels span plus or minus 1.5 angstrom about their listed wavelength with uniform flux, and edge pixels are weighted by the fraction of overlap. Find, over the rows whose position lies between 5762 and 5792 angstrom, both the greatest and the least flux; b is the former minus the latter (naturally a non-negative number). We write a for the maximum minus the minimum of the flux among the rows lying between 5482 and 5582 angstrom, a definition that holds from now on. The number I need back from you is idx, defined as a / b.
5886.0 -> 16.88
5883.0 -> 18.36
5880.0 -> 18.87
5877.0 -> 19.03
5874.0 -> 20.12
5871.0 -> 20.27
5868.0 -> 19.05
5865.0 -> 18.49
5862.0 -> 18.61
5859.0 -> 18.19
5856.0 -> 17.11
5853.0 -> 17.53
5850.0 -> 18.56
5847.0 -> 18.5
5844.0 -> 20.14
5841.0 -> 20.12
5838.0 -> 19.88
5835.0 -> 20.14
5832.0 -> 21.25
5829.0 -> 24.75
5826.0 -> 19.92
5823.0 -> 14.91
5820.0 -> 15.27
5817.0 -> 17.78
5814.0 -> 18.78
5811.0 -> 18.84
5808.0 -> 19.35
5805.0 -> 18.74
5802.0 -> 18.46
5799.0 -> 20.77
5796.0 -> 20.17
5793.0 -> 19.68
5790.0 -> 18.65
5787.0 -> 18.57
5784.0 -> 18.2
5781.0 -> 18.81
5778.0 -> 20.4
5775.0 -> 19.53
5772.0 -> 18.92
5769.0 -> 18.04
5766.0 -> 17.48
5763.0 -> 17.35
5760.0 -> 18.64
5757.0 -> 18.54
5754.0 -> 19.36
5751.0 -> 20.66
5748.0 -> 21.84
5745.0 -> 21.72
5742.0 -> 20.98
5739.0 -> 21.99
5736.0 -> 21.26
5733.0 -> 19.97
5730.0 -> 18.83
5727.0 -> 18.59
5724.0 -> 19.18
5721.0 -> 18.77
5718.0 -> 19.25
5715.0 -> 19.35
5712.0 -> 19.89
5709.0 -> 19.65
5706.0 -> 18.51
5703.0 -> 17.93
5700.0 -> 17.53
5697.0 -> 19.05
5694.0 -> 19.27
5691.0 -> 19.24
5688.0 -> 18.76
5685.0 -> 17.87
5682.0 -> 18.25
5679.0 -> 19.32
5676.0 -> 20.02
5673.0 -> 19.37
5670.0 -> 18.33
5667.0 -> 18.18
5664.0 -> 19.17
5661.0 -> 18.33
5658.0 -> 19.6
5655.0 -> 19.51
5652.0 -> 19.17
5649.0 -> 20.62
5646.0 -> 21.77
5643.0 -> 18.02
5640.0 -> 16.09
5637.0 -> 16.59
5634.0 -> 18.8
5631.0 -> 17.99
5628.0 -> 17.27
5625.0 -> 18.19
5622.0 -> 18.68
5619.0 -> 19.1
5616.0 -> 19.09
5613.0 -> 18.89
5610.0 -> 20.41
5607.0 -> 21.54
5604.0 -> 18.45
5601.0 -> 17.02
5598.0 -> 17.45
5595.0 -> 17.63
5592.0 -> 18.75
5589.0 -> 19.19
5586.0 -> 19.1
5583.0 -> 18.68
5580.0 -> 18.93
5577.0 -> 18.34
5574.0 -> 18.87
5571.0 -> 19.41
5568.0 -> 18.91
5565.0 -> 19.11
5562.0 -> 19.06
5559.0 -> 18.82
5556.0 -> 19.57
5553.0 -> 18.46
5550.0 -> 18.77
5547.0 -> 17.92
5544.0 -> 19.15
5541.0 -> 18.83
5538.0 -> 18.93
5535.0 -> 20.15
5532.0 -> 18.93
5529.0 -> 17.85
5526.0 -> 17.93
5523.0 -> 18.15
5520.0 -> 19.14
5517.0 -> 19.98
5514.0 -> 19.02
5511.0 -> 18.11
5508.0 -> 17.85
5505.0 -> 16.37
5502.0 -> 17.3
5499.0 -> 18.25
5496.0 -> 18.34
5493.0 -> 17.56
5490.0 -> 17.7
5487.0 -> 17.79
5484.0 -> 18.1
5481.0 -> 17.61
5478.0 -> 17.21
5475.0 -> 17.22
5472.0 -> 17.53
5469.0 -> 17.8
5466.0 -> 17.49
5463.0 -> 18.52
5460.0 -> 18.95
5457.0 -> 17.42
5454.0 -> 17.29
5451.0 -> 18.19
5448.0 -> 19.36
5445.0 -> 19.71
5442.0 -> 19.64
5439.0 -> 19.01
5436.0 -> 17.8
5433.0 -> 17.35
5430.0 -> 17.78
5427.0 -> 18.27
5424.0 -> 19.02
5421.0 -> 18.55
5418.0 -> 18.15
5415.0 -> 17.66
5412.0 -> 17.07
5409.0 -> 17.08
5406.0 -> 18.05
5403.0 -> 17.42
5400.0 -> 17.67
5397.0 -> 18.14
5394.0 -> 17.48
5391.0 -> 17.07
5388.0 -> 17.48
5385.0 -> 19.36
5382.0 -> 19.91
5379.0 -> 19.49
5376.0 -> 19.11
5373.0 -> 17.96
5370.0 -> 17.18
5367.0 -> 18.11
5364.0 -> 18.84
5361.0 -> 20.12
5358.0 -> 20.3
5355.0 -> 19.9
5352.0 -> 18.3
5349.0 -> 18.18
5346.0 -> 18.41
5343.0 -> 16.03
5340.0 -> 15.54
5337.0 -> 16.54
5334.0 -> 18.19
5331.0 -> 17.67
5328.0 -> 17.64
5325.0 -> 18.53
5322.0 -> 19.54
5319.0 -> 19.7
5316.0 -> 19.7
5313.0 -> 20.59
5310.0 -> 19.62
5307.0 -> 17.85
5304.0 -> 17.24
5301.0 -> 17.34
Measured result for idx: 1.2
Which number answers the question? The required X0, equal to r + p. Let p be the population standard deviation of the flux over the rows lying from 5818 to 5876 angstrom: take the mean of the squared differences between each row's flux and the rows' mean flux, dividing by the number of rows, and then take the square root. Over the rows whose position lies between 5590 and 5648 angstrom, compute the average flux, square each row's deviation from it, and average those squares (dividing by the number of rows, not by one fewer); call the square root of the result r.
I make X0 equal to 3.6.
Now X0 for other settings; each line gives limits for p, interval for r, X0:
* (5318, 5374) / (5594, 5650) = 2.8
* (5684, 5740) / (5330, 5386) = 2.4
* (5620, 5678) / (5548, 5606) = 1.9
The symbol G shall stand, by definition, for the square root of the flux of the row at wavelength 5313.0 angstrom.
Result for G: 4.54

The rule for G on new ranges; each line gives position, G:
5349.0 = 4.26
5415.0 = 4.20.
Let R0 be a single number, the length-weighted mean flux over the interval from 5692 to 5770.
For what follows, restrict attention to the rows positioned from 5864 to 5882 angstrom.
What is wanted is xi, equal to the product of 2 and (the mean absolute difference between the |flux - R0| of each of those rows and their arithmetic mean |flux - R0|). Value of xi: 0.4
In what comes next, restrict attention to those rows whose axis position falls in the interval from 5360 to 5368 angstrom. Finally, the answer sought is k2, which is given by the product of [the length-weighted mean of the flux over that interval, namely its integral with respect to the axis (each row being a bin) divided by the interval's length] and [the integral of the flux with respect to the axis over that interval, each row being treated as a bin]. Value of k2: 2892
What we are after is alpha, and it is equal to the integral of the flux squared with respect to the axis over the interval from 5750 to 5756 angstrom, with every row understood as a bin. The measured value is 2363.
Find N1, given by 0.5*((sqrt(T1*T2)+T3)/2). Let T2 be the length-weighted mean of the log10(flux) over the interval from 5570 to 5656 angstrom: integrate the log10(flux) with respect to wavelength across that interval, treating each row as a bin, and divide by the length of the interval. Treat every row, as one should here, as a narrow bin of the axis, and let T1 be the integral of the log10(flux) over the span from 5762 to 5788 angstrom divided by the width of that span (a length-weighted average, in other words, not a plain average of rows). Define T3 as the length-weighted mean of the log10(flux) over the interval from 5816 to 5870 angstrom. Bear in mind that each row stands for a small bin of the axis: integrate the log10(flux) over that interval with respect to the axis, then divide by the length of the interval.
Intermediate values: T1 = 1.27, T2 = 1.27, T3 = 1.27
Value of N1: 0.636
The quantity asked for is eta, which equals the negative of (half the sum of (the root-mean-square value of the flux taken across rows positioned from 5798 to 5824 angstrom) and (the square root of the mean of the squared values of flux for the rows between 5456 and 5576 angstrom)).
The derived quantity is -18.3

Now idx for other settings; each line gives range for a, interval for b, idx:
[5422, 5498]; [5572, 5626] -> 0.6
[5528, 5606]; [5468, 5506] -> 1.6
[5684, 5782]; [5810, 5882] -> 0.5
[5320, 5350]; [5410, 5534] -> 1.1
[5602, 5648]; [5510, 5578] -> 2.5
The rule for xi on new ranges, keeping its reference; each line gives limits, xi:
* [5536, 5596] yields 0.6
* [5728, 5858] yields 1.7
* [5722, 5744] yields 1.5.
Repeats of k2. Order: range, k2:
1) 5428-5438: 3148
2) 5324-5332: 2571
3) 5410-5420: 3114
